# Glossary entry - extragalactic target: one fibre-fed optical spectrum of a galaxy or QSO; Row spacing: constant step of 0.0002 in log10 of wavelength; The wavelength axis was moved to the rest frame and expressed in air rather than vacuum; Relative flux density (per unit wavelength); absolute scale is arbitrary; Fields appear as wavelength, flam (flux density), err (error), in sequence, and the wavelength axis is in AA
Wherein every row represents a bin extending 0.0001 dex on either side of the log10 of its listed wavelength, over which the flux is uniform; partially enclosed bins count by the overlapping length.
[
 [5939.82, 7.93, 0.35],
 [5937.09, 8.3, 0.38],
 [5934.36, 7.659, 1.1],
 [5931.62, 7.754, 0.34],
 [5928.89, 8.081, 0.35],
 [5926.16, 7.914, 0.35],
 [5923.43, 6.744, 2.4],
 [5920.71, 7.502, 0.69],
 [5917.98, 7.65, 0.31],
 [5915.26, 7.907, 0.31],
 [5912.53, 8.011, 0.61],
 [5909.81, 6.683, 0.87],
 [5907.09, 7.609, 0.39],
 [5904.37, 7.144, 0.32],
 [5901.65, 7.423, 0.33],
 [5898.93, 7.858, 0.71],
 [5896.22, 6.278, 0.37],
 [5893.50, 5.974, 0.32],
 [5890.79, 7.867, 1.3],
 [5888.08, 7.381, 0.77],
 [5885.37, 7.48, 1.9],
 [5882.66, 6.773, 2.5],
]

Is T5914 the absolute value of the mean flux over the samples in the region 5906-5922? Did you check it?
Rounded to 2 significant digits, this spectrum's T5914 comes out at 7.6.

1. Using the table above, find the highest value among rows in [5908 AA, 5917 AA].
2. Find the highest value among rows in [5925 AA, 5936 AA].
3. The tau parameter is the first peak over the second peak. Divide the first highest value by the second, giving 0.991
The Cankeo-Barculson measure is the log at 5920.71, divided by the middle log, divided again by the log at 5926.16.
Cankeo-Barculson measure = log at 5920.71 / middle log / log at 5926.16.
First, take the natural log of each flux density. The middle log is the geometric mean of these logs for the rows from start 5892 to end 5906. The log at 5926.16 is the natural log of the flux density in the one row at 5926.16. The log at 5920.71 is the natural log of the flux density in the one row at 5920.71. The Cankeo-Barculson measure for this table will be 0.505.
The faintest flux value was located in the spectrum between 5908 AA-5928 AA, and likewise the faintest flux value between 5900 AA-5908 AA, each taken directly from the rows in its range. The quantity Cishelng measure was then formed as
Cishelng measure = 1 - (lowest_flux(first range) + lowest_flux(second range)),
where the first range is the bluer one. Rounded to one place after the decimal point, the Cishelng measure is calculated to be -12.8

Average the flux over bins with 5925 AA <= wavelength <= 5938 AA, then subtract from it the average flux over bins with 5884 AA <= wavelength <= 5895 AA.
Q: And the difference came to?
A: 0.8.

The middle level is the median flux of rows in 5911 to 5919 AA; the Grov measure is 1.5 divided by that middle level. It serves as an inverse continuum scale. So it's 0.190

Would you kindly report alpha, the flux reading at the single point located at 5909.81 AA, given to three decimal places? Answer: 6.683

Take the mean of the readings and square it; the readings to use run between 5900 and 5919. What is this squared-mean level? 56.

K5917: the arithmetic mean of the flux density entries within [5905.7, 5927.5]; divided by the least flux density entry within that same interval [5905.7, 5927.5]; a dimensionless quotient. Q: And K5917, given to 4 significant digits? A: 1.123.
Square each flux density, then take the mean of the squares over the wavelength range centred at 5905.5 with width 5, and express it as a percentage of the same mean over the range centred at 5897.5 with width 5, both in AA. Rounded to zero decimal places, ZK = 108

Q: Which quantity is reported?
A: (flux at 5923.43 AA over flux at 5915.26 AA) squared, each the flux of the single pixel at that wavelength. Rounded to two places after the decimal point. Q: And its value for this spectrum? 0.73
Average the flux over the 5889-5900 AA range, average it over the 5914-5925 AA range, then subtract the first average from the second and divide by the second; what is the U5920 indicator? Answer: 0.06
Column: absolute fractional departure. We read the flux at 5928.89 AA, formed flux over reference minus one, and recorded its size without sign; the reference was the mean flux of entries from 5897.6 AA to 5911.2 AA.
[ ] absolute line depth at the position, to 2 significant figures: 0.10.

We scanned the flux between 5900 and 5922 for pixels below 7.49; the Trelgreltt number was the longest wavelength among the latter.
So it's 5909.81 AA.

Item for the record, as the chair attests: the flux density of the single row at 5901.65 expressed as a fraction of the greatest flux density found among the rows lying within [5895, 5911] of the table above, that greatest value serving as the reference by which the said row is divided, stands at 0.94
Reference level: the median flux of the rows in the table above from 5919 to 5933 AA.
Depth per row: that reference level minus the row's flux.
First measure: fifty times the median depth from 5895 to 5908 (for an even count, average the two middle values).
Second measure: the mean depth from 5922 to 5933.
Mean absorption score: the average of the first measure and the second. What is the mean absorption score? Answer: 8.3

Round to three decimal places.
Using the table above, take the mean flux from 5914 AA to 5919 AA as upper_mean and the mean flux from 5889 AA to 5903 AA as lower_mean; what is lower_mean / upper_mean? 0.910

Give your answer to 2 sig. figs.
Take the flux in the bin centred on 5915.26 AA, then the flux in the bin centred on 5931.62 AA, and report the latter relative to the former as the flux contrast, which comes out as 0.98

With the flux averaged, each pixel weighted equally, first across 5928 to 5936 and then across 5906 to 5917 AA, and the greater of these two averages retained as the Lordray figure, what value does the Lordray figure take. 7.83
